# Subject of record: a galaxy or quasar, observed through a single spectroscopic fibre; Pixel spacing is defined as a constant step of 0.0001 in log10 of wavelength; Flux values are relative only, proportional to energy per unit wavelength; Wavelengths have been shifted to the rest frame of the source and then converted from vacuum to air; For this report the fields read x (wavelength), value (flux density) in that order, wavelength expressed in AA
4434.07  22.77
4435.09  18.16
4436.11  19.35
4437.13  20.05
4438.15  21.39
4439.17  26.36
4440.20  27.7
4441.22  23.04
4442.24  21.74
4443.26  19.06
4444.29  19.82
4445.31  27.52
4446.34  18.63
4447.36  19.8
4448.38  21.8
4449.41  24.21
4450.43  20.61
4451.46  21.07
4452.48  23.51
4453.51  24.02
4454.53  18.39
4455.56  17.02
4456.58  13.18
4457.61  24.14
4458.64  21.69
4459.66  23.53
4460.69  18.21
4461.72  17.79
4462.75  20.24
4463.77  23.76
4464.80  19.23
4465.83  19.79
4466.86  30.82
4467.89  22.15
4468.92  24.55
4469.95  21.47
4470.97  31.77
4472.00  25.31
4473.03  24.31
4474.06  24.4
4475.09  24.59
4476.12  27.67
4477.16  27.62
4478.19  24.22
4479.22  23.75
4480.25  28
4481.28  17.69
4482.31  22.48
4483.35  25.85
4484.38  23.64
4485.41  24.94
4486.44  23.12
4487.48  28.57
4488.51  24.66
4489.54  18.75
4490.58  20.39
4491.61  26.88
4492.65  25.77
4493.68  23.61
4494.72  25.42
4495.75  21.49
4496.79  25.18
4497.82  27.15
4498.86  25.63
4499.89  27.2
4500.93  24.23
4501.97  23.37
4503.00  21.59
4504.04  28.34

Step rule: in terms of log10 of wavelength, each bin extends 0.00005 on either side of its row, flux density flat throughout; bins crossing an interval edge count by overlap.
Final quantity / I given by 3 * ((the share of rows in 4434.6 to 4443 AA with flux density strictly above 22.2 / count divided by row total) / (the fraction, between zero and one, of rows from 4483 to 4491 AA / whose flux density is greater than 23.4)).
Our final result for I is 1.8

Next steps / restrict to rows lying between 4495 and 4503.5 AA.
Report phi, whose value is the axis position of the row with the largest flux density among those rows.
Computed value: 4499.89 AA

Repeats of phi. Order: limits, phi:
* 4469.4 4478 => 4470.97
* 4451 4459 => 4457.61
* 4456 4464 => 4457.61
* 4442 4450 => 4445.31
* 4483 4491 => 4487.48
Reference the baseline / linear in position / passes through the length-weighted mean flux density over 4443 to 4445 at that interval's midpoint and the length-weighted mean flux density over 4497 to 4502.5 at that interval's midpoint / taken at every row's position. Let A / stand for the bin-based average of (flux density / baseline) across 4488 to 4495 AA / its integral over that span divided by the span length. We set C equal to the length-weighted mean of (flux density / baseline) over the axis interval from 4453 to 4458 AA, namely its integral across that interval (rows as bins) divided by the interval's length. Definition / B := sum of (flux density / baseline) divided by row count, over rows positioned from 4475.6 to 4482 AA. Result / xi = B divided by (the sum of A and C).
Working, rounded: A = 0.95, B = 1.06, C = 0.90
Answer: 0.57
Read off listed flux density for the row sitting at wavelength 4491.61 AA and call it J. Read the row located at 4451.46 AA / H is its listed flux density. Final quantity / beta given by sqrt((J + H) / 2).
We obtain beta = 4.90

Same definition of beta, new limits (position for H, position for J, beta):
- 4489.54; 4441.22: 4.57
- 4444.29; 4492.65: 4.77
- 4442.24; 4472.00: 4.85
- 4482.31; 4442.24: 4.70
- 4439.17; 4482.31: 4.94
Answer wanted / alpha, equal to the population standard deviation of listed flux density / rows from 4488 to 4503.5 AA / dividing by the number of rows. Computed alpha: 2.47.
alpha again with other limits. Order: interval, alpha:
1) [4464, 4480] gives 3.44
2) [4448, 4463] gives 3.09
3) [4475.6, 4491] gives 3.18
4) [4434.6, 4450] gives 3.09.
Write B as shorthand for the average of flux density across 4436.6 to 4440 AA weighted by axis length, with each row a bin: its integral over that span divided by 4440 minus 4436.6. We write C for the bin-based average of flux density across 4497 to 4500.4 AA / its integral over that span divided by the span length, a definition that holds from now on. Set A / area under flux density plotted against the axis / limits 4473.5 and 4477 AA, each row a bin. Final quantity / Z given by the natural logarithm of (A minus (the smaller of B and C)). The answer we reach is 4.20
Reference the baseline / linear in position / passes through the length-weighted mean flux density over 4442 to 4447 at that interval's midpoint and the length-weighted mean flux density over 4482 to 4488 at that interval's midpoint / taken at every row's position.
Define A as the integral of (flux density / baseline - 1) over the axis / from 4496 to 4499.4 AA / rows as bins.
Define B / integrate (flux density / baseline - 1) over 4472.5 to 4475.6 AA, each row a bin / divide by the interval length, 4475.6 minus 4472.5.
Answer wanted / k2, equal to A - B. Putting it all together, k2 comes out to -0.06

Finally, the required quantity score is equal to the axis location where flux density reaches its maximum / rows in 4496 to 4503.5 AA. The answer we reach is 4499.89 AA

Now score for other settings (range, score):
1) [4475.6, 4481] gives 4480.25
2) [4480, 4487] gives 4480.25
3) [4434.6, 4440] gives 4439.17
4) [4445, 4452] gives 4445.31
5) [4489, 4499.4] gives 4497.82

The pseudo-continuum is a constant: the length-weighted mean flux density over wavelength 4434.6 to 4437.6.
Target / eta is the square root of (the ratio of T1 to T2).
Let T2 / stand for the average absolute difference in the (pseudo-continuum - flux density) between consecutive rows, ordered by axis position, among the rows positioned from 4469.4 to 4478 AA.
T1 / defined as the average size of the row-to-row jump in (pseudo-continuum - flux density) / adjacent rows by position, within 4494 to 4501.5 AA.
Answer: 0.93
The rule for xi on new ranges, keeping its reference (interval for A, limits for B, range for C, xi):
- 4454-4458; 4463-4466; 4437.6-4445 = 0.47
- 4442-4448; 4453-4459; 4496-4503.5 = 0.46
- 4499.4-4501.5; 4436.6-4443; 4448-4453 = 0.57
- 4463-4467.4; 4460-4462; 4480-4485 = 0.41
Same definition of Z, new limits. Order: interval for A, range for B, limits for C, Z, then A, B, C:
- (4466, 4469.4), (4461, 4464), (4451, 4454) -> 4.18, 86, 20.2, 22.9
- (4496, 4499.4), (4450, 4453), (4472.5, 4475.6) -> 4.18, 87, 21.7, 24.4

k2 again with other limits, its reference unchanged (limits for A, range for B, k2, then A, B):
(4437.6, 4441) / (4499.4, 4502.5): 0.72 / 0.7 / -0.05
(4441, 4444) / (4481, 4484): 0.08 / 0.0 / -0.09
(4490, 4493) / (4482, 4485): -0.12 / -0.1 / -0.02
